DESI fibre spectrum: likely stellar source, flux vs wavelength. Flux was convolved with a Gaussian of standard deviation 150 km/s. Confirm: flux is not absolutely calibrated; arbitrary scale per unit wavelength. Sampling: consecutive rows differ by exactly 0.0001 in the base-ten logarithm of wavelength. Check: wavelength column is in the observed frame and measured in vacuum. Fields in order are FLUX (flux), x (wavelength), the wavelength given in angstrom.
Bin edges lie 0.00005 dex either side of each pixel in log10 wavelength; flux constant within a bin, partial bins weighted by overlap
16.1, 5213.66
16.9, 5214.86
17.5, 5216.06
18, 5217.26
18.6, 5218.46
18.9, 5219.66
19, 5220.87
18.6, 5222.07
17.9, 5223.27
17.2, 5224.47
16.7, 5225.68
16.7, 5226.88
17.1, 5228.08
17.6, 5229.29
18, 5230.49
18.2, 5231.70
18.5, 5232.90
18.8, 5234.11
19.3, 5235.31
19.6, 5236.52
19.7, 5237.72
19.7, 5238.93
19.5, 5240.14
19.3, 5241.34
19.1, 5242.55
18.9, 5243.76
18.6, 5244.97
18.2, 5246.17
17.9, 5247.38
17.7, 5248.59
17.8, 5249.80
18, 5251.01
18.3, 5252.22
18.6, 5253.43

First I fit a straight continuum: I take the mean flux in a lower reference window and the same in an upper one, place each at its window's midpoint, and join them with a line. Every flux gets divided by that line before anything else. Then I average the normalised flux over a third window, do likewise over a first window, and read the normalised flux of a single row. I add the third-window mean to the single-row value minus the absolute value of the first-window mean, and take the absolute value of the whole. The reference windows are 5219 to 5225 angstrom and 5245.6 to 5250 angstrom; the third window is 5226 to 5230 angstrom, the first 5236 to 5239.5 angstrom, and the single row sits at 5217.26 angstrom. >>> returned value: 0.83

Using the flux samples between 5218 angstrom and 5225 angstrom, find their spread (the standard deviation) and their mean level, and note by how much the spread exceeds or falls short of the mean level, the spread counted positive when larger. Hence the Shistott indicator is -17.7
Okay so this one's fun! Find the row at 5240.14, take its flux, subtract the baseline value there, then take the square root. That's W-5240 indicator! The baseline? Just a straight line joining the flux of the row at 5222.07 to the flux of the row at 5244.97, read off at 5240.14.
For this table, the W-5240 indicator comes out 0.95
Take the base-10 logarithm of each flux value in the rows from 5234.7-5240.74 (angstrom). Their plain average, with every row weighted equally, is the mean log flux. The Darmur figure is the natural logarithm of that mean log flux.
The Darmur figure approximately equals 0.26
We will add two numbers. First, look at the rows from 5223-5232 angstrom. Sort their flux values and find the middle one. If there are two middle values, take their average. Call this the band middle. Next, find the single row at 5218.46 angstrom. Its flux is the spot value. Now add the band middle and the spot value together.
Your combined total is 36.0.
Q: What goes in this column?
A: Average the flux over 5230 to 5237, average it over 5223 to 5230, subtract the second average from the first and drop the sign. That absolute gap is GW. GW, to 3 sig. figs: 1.53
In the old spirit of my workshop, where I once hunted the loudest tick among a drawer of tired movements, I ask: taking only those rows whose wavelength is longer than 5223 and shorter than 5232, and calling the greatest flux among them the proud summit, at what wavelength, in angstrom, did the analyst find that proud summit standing 5231.70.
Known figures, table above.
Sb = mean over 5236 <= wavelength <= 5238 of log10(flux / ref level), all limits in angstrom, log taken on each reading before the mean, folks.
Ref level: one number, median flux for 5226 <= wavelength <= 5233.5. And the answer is 0.043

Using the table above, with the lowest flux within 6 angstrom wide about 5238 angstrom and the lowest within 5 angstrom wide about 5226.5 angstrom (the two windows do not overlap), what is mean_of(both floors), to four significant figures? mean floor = 18.00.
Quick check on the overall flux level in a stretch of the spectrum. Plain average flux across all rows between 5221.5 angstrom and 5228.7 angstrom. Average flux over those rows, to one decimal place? 17.4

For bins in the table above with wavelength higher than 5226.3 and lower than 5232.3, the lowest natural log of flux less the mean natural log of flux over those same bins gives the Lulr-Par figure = -0.047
